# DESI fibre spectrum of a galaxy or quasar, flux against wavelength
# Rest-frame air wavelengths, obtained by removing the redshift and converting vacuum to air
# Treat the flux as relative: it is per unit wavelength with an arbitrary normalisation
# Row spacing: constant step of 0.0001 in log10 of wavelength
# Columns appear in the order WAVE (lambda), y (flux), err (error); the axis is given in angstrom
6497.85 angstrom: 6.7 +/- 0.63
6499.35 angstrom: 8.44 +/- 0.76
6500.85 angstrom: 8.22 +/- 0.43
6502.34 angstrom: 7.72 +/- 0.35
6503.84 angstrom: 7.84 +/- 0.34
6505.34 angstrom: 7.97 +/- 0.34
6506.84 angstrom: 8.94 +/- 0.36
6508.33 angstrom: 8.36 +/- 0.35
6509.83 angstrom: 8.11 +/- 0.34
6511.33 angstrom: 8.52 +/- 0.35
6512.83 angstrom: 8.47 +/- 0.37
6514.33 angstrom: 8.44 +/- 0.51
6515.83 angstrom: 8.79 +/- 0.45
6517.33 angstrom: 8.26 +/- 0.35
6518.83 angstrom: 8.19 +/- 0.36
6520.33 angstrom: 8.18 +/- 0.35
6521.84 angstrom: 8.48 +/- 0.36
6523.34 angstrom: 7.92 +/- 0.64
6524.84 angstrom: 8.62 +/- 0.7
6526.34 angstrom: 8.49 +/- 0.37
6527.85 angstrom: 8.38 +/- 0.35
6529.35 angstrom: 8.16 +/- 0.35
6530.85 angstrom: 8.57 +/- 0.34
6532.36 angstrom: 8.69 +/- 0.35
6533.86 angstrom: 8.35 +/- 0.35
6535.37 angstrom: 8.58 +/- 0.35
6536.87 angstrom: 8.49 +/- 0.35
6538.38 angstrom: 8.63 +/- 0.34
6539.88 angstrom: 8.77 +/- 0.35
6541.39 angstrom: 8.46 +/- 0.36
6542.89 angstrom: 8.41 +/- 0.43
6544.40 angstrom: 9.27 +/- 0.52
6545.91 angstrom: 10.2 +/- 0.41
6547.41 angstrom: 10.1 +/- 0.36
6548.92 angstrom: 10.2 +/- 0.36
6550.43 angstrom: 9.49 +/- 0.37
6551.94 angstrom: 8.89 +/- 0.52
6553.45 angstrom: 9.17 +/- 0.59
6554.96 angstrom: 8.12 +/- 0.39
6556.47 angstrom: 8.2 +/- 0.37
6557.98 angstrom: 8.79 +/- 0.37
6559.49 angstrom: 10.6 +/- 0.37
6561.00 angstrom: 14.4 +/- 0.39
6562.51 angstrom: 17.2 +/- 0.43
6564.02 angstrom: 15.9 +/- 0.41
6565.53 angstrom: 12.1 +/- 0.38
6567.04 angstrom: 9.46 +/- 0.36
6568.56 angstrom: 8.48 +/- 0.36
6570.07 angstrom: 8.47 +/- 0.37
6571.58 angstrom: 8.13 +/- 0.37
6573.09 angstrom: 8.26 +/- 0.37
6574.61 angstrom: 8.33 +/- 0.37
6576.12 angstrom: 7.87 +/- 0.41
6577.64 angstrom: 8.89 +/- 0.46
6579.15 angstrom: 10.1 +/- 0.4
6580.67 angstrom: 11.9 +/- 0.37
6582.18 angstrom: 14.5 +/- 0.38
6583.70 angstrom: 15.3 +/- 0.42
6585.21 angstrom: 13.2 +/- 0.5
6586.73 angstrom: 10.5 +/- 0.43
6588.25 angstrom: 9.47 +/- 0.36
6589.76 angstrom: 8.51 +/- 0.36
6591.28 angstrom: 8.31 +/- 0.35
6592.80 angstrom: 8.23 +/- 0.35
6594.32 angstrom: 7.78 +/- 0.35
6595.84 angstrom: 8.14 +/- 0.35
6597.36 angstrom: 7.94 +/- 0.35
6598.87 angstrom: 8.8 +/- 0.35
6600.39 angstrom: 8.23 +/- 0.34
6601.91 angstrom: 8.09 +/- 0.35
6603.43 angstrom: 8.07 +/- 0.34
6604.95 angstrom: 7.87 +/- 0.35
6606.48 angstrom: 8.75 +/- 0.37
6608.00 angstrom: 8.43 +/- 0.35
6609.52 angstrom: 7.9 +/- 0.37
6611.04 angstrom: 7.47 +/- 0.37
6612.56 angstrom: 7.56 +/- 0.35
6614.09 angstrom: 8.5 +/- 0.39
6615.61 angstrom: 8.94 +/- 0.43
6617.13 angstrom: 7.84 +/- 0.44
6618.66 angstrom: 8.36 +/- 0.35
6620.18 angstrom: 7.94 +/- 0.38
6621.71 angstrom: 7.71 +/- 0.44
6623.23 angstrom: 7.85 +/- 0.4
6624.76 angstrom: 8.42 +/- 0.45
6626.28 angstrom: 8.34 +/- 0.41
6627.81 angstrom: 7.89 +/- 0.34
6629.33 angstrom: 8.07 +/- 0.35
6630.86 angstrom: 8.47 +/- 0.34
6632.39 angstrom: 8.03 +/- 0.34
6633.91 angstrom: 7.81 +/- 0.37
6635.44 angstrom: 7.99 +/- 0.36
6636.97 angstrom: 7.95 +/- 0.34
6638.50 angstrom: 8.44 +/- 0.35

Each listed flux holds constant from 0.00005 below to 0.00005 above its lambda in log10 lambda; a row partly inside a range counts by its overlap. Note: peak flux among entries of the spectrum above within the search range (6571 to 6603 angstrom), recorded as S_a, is 15.3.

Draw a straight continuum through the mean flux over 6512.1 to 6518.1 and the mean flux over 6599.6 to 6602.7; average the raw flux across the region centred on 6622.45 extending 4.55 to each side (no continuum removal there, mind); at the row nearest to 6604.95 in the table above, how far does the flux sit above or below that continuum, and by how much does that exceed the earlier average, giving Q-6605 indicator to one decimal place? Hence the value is -8.4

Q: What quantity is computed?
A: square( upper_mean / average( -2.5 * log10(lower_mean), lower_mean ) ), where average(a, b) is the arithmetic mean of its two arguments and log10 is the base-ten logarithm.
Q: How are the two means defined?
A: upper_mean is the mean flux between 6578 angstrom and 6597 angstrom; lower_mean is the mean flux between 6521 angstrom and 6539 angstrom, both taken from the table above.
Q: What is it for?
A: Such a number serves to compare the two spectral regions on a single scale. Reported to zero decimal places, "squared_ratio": 12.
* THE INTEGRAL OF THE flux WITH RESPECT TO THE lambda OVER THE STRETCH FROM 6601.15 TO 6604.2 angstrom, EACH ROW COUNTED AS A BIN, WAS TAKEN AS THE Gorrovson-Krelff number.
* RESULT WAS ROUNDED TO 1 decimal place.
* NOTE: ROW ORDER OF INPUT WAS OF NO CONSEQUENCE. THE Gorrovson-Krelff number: 24.6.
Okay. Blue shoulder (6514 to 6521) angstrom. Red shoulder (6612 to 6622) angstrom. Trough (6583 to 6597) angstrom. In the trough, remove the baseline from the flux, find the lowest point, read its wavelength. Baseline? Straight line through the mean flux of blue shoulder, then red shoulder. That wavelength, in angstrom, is 6594.32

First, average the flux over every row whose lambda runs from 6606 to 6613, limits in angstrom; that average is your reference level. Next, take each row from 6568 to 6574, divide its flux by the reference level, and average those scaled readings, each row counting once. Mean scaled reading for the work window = 1.039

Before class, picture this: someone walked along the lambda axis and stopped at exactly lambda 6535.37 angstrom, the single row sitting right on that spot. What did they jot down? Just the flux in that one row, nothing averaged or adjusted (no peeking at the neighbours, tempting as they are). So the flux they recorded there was 8.58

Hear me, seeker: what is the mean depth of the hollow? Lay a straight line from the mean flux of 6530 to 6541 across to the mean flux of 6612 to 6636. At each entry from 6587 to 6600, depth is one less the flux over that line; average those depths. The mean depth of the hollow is -0.02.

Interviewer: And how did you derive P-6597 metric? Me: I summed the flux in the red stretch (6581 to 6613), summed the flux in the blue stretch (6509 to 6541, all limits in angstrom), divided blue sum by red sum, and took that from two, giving 1.1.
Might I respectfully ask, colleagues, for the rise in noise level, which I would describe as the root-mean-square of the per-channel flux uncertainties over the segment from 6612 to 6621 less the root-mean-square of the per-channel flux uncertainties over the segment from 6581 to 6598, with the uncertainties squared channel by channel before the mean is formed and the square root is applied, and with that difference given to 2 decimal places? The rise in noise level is 0.01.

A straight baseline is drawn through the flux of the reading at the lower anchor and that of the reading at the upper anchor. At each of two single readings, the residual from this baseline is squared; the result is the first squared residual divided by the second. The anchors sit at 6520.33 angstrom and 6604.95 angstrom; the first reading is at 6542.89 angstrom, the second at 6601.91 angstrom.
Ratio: 2.2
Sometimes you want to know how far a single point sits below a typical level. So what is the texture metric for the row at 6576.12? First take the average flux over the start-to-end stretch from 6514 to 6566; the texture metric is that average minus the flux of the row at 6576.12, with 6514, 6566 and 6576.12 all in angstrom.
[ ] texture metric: 1.60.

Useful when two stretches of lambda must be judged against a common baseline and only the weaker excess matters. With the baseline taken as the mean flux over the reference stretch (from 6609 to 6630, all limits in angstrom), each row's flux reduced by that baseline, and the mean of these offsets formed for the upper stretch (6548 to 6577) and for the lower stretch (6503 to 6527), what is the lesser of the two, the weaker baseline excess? 0.29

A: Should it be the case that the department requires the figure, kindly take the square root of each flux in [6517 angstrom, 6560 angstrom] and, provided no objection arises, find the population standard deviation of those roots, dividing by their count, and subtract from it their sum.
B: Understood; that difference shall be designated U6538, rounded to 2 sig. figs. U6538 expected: -86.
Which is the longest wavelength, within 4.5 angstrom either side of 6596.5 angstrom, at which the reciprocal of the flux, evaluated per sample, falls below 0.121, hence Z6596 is 6598.87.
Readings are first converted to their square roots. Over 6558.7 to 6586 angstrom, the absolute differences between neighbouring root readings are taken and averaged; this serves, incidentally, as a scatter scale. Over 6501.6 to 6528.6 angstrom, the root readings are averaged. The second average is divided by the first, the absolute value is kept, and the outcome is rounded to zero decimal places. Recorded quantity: 13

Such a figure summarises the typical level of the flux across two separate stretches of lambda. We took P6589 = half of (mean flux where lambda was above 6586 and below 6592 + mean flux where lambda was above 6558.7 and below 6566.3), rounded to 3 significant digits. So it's 11.6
